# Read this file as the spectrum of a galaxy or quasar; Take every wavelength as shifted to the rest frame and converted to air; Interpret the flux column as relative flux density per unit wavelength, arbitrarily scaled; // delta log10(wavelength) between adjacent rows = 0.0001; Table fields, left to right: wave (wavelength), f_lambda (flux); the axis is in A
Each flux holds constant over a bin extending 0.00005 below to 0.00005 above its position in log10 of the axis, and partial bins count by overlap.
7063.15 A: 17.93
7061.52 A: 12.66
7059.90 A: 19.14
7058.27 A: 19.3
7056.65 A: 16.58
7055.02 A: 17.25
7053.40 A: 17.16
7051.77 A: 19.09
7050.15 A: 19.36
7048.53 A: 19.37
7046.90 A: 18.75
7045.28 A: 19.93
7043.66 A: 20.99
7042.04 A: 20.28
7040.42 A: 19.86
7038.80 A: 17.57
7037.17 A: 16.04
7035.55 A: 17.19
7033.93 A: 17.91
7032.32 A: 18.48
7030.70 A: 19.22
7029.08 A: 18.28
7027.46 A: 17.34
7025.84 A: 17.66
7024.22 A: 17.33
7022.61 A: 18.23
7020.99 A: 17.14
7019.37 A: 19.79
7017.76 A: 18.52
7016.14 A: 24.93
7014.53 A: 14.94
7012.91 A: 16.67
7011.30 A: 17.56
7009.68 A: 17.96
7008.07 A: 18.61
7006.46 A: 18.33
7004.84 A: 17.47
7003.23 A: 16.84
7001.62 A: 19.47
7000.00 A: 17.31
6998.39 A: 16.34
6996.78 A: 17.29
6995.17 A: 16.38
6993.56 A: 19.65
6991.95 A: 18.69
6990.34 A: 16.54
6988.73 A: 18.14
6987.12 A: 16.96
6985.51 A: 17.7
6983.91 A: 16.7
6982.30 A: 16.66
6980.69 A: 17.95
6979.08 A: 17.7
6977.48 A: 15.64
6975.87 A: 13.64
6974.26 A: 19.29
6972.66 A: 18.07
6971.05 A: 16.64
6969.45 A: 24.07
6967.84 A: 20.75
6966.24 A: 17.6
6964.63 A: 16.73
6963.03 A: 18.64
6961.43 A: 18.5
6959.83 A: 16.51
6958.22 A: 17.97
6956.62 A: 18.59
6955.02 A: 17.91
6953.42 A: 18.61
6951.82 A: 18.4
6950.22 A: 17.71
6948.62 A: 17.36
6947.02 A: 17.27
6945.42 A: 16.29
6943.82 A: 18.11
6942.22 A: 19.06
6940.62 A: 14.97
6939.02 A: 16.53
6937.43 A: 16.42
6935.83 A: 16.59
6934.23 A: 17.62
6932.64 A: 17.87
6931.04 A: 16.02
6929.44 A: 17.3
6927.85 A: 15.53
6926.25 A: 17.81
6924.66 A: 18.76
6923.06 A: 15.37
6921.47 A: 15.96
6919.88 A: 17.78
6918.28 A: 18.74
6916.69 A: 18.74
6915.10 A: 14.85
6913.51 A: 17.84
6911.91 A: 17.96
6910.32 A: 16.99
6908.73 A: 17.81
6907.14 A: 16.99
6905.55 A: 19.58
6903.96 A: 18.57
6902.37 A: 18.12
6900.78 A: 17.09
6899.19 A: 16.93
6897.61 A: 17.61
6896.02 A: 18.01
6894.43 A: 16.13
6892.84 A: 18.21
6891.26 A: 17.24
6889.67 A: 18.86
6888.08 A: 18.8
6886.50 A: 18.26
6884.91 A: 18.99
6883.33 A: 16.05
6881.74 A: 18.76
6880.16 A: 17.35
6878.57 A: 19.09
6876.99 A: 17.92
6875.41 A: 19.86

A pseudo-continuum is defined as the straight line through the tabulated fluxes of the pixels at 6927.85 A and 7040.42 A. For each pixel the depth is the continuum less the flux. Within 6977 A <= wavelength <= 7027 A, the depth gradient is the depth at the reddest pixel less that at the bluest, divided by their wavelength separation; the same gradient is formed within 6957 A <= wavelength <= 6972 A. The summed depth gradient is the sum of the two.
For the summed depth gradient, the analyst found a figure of 0.14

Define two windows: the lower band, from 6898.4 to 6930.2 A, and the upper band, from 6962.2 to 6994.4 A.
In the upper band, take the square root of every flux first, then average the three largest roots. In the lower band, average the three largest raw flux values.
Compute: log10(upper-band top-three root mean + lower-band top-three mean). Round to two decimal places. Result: 1.37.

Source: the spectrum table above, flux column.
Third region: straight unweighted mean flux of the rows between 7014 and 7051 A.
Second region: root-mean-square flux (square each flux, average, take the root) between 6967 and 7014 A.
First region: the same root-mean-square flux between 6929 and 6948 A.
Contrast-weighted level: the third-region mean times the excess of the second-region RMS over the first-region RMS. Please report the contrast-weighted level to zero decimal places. 15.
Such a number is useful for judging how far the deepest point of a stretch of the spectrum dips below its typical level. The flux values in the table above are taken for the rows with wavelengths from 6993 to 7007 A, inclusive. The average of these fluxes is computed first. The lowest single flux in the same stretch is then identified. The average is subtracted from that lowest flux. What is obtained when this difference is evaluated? -1.3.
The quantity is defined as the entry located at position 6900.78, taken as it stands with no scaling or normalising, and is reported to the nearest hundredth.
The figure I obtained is 17.09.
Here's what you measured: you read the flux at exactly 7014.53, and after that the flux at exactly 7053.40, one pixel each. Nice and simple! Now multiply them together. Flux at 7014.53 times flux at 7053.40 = 256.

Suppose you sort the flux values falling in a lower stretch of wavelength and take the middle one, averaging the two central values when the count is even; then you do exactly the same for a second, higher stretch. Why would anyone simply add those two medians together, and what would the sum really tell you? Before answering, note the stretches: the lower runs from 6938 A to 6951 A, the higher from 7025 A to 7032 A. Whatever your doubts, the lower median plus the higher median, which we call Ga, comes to 35.3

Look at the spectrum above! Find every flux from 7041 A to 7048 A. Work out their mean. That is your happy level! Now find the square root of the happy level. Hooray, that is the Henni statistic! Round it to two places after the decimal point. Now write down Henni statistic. 4.47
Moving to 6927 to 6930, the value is 4.05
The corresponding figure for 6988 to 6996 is 4.23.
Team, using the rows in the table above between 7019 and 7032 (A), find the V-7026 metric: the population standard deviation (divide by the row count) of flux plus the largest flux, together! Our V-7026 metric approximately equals 20.7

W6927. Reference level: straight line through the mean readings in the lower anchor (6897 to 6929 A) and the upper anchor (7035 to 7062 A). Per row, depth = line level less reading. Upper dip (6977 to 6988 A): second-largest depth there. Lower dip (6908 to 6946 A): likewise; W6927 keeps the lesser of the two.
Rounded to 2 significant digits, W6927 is 1.2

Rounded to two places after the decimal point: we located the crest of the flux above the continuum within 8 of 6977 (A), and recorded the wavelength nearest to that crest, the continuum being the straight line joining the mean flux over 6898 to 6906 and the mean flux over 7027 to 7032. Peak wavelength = 6969.45 A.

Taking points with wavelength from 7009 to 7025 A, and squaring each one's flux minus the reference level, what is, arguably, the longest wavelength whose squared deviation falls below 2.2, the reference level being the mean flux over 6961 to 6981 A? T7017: 7024.22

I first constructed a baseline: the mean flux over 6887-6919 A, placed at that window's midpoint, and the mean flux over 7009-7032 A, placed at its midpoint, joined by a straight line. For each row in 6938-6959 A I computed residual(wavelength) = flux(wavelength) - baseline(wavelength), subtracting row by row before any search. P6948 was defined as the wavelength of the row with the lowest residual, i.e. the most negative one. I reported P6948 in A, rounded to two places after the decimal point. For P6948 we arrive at 6940.62 A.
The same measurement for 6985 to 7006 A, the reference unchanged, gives 6998.39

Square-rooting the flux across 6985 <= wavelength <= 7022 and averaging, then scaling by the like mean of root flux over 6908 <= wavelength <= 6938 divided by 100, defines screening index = 0.1752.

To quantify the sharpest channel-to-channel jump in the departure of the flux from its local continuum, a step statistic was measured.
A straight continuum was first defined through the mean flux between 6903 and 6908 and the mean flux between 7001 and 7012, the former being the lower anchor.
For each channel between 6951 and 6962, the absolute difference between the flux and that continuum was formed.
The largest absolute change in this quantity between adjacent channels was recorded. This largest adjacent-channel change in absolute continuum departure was 1.5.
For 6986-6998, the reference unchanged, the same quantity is 1.5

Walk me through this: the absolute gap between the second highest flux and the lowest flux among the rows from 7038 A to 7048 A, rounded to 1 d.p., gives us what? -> 2.7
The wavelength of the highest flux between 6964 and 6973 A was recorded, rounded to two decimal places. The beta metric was 6969.45 A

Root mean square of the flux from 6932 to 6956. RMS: 17.4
